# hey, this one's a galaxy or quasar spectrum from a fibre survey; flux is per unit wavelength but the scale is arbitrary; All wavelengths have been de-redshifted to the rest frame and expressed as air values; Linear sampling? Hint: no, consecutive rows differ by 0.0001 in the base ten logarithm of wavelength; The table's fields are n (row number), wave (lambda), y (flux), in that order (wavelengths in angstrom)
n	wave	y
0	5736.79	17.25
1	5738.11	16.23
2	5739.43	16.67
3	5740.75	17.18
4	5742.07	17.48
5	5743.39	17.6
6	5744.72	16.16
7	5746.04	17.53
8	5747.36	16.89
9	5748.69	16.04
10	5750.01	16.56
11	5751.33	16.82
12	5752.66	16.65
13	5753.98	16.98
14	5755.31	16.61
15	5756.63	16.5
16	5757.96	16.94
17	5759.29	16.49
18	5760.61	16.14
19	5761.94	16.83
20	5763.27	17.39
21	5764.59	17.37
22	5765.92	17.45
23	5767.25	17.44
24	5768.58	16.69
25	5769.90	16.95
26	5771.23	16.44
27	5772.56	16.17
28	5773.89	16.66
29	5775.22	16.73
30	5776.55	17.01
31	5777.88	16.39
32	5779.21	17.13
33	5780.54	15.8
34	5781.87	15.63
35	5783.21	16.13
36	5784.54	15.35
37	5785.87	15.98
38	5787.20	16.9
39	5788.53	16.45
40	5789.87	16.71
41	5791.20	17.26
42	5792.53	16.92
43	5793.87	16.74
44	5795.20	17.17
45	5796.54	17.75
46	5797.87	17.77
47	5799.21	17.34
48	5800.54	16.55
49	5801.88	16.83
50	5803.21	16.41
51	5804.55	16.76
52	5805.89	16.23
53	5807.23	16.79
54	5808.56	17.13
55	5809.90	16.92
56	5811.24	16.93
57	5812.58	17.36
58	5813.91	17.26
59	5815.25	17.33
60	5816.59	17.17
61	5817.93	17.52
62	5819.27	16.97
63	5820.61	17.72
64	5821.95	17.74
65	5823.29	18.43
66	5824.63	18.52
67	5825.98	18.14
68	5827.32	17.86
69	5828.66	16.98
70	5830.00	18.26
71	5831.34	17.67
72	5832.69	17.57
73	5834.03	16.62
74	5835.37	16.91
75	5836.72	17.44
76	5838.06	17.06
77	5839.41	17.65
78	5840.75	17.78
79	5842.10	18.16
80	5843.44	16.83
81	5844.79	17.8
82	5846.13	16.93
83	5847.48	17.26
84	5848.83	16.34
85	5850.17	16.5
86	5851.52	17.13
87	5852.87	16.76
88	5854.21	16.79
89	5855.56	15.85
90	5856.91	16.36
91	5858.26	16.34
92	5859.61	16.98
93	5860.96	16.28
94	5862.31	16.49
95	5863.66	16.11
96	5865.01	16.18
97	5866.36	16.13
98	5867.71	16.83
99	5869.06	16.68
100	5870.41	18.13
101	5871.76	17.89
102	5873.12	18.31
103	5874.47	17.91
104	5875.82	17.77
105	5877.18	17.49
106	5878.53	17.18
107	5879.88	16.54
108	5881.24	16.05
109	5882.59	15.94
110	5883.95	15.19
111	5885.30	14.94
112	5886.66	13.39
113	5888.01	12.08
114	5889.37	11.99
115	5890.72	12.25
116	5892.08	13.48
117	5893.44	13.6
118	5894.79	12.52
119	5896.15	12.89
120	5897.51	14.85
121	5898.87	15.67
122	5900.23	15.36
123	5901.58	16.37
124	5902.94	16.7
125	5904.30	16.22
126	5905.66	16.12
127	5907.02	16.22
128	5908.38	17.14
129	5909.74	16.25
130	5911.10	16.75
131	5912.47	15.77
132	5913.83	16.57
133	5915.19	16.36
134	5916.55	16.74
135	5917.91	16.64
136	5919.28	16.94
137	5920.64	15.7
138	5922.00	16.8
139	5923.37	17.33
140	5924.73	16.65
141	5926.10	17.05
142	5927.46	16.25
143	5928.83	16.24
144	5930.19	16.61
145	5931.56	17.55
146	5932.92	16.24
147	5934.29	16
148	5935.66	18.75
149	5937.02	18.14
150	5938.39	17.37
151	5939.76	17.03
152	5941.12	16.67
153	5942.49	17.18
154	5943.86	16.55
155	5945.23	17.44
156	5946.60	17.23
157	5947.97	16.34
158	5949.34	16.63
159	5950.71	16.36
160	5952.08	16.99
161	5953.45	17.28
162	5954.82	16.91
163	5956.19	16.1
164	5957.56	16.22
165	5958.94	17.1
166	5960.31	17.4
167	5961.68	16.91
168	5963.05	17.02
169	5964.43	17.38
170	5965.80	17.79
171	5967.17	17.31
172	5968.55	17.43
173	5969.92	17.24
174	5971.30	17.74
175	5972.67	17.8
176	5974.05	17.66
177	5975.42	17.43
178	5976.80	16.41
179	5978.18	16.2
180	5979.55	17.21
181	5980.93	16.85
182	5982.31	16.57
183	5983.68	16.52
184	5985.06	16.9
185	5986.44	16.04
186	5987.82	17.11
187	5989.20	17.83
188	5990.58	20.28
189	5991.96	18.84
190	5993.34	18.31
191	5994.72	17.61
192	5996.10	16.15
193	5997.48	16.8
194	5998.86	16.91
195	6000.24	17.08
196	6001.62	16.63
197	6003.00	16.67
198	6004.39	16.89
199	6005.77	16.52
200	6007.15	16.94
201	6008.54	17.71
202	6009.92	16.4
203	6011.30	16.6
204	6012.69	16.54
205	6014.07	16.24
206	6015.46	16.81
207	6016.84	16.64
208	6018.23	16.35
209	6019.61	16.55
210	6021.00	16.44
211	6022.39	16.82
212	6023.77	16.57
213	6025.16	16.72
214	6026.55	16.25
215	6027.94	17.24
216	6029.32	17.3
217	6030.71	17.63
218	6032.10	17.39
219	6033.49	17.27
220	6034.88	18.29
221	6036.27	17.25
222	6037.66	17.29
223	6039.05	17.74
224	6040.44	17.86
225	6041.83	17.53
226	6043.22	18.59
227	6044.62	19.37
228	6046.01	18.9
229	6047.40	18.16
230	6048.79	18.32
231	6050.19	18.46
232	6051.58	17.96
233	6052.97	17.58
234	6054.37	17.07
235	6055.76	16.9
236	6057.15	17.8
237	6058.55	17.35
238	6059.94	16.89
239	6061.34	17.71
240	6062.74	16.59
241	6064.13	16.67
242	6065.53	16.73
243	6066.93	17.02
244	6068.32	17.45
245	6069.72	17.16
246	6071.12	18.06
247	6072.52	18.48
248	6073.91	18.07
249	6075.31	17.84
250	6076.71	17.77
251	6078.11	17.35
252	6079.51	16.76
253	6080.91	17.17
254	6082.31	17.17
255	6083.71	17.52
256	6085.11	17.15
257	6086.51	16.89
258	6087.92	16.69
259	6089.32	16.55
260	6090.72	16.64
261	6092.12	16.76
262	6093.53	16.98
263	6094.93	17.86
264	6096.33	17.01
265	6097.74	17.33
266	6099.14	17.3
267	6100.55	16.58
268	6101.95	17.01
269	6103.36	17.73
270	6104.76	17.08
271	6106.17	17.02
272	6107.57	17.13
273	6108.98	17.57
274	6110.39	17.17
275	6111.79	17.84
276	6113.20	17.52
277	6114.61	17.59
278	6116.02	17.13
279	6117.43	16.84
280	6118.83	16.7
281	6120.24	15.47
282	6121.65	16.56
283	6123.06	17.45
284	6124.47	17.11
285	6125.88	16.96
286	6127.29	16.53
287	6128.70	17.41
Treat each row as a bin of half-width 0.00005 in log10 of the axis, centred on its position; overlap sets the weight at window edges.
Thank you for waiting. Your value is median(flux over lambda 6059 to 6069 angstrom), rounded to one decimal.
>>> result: 16.9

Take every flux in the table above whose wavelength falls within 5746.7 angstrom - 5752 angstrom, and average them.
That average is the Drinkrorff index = 16.6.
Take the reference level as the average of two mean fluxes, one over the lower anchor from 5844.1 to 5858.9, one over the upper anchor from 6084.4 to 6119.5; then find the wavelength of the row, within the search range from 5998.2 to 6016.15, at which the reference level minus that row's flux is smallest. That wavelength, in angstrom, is 6008.54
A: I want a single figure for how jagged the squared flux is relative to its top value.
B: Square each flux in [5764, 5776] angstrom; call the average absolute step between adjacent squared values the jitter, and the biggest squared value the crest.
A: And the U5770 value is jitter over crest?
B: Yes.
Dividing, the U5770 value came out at 0.034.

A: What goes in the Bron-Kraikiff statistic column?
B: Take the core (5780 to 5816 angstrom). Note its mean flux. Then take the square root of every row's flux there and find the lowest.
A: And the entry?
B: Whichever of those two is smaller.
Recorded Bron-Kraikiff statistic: 3.92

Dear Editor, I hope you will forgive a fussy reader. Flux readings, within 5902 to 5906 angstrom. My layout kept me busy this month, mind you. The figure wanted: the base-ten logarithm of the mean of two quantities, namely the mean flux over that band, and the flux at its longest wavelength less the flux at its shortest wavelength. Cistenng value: 0.90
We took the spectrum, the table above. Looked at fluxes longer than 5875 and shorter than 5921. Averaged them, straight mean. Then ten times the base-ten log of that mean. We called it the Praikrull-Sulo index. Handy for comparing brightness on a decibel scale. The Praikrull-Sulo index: 11.9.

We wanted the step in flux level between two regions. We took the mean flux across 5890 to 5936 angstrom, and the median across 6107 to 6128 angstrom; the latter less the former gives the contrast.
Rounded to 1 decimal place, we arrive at 1.2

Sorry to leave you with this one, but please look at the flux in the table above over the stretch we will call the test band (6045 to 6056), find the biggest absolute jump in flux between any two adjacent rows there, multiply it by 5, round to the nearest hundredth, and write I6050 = 3.70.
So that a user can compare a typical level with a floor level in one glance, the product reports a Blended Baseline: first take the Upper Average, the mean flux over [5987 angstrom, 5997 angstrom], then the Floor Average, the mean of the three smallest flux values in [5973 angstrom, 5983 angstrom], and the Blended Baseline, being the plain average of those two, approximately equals 17.2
